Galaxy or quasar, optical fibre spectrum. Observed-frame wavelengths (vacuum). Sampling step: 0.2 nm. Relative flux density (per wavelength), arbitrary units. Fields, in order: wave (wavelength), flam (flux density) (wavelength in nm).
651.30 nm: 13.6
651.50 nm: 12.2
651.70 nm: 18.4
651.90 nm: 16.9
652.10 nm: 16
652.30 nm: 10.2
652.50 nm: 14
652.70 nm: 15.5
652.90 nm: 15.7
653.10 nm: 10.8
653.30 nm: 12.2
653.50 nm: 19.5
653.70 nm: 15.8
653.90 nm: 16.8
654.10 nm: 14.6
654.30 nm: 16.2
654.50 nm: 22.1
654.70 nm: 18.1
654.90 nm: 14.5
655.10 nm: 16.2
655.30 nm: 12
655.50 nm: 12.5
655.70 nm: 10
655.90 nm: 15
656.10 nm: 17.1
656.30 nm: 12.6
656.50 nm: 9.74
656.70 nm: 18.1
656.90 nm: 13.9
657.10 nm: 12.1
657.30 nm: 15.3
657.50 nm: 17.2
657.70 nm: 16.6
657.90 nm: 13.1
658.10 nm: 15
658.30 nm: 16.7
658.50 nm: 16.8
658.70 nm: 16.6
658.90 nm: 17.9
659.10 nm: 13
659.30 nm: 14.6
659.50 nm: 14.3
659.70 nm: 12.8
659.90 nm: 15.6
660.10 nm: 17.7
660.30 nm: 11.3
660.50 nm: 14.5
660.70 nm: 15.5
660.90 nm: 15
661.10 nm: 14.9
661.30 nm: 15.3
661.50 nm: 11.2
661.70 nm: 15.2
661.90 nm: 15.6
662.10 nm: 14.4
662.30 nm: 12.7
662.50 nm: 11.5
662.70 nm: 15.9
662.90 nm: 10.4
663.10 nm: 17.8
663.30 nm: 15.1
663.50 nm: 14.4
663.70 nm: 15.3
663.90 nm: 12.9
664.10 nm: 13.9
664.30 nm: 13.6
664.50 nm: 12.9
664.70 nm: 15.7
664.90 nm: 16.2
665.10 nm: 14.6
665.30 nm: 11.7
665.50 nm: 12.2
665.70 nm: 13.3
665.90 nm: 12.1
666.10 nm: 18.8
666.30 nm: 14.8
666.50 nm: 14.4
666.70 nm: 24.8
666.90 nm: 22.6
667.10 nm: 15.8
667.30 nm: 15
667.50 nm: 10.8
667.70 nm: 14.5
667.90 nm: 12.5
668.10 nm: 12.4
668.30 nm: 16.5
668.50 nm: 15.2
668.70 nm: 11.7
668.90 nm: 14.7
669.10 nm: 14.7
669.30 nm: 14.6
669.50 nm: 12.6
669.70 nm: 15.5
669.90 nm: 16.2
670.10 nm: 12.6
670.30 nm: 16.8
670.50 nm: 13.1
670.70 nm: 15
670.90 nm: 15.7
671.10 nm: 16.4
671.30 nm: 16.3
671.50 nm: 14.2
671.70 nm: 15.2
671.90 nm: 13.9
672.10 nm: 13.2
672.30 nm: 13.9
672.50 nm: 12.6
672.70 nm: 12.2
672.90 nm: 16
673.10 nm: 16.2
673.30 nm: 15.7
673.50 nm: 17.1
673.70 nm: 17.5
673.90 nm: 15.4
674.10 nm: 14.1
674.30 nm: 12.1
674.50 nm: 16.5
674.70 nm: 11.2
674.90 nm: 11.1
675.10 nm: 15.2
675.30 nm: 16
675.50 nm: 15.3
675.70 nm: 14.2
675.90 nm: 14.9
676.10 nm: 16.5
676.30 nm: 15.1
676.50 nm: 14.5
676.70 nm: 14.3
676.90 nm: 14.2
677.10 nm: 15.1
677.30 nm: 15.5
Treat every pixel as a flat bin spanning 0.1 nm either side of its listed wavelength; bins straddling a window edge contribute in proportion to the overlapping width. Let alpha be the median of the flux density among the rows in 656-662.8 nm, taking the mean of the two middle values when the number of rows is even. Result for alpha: 15.0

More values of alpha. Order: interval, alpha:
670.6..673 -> 14.6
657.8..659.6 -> 15.0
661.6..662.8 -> 14.8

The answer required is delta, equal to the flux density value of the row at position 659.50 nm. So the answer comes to 14.3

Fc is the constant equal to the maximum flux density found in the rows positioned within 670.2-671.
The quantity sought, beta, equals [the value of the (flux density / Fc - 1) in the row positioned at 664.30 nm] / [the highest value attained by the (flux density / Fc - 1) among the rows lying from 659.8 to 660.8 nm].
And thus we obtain -3.6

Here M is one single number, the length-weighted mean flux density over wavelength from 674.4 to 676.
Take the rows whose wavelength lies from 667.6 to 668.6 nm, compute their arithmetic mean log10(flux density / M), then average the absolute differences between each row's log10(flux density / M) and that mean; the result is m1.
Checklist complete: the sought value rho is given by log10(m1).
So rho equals -1.36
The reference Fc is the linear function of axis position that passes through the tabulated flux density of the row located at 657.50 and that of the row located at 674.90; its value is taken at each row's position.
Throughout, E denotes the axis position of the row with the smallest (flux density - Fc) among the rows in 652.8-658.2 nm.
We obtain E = 653.10 nm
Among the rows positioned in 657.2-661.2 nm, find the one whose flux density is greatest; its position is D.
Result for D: 658.90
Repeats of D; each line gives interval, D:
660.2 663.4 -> 663.10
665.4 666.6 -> 666.10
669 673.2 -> 670.30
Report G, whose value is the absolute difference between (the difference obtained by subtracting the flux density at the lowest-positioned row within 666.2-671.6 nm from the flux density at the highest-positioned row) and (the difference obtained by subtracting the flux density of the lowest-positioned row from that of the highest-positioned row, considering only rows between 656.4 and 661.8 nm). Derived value 6.1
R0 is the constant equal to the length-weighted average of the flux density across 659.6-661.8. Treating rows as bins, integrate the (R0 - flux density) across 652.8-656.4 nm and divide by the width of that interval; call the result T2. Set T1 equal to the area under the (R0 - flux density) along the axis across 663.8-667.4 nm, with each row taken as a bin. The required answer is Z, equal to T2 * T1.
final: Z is 1.93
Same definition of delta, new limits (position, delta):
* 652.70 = 15.5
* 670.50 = 13.1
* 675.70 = 14.2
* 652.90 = 15.7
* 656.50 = 9.74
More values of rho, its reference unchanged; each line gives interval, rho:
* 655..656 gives -1.19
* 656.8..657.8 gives -1.32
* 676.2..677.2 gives -1.96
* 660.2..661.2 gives -1.41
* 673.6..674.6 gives -1.32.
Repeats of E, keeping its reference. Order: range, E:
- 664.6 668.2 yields 667.50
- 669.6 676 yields 670.10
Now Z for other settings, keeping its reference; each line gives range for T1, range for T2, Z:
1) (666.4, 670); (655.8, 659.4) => 1.78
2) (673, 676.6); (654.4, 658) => 0.56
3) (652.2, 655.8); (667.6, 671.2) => 0.04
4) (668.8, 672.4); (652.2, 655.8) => 0.32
